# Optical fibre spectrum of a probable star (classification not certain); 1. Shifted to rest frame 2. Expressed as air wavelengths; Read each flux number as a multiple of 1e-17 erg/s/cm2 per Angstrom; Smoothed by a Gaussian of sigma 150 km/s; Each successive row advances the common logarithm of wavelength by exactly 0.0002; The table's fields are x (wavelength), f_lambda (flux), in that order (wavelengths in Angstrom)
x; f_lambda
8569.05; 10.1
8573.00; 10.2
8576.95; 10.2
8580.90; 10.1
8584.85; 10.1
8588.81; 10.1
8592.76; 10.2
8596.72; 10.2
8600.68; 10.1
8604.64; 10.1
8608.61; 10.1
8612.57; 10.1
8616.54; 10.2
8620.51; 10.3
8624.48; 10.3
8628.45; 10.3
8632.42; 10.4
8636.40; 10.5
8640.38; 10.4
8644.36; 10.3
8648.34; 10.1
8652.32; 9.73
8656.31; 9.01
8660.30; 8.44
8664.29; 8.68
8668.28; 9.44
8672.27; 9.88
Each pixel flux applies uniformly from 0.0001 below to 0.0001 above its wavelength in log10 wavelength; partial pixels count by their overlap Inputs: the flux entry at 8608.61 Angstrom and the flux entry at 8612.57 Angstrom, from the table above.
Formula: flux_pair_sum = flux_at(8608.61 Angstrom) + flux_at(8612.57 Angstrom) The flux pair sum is 20.2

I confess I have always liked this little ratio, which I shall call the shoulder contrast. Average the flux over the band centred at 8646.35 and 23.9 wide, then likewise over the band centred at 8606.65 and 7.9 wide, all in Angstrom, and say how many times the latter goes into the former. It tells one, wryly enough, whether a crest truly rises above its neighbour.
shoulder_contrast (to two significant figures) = 0.99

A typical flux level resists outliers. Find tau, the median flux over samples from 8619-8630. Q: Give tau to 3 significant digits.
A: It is 10.3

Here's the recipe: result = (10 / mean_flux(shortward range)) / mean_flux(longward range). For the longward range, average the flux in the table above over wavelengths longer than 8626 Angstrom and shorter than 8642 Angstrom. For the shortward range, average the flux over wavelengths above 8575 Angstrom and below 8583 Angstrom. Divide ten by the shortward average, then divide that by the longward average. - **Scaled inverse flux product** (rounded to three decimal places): 0.095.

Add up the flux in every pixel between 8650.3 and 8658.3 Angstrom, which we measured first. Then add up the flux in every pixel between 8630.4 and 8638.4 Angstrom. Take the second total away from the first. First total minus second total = -2.16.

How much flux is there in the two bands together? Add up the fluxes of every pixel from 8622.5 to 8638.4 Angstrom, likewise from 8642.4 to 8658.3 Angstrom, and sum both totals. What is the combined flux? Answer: 80.6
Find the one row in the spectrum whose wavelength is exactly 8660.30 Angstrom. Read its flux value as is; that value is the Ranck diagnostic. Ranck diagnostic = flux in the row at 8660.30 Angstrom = 8.44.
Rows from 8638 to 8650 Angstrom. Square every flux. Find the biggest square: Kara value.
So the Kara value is 108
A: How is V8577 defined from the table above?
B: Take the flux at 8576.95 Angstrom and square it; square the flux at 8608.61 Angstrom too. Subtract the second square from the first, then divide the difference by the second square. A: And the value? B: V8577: 0.020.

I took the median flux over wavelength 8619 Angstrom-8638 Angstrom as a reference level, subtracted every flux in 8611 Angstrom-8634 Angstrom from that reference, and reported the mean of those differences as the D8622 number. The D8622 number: 0.03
